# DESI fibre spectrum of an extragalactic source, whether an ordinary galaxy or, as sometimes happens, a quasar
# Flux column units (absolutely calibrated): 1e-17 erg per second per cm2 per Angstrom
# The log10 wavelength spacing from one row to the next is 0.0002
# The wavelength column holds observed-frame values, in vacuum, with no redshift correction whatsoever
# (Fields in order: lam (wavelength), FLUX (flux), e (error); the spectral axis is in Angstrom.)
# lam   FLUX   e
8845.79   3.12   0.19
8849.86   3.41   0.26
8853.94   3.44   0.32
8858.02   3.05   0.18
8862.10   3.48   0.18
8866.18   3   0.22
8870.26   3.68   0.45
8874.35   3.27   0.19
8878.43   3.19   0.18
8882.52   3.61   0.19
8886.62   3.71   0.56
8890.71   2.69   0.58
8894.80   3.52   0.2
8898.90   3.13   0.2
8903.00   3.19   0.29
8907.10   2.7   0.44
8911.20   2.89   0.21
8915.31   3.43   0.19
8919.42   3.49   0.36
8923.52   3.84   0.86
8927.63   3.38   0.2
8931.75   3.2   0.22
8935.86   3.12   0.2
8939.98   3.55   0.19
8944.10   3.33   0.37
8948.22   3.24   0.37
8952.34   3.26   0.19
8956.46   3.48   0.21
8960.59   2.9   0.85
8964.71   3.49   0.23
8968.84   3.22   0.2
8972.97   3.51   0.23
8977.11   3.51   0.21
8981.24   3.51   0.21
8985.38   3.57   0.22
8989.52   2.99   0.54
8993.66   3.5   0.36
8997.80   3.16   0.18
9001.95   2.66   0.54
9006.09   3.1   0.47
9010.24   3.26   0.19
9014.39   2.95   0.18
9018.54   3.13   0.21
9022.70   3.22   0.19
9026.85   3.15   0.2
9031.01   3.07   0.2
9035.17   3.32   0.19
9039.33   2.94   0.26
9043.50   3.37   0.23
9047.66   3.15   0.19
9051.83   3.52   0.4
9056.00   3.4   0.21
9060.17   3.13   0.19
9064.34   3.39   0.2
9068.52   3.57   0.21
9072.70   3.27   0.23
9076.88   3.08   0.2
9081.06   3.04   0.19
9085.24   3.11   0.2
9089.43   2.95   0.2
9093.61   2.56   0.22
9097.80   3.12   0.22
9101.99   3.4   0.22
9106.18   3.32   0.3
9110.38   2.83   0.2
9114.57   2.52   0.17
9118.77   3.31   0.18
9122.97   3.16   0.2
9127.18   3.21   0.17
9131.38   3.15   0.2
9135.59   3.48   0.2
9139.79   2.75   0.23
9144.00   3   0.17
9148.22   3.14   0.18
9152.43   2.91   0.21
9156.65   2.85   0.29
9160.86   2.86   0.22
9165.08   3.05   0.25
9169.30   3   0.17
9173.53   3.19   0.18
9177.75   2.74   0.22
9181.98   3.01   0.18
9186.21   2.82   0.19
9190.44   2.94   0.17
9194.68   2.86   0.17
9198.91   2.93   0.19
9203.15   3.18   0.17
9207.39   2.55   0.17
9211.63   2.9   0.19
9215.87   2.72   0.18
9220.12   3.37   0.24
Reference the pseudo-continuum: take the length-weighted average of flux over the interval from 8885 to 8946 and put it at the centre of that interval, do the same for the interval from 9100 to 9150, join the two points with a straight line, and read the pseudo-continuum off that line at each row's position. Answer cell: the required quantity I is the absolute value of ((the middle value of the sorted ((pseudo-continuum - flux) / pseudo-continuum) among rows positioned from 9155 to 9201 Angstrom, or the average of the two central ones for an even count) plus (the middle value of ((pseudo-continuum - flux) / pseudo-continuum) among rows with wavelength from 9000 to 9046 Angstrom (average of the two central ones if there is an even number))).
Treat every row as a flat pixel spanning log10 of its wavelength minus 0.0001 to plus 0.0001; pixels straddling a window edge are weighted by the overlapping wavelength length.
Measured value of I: 0.057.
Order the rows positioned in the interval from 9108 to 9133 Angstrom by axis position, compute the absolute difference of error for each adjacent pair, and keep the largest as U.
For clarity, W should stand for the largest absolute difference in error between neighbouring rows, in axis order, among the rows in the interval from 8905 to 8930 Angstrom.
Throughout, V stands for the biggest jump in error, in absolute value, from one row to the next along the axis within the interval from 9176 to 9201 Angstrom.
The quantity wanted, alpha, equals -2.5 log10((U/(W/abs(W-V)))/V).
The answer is 0.4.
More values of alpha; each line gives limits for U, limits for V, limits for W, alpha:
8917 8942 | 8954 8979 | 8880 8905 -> 0.4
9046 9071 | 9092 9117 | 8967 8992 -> -0.4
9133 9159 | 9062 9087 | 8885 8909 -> -1.0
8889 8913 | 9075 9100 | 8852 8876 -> -3.1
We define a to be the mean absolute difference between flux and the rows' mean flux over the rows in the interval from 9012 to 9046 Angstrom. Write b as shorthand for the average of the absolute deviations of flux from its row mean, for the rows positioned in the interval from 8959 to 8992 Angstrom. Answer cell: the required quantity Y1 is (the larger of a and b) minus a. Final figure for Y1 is 0.104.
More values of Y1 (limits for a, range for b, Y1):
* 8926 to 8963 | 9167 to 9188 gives 0.000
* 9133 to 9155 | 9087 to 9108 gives 0.049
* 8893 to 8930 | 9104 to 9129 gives 0.000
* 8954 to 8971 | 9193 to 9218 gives 0.000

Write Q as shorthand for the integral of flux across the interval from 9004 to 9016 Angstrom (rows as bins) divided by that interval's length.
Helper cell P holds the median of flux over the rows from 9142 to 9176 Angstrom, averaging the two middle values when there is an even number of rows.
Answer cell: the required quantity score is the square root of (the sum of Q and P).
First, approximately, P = 3.00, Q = 3.11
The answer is 2.47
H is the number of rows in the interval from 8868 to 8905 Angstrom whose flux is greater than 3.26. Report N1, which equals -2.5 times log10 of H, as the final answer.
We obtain -1.75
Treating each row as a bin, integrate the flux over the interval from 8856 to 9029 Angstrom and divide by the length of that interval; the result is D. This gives 3.27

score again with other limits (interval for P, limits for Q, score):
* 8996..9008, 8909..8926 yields 2.55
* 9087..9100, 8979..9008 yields 2.48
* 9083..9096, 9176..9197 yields 2.41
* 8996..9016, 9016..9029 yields 2.50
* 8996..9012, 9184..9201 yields 2.45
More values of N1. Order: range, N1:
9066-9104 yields -1.19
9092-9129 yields -1.19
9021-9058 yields -1.51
